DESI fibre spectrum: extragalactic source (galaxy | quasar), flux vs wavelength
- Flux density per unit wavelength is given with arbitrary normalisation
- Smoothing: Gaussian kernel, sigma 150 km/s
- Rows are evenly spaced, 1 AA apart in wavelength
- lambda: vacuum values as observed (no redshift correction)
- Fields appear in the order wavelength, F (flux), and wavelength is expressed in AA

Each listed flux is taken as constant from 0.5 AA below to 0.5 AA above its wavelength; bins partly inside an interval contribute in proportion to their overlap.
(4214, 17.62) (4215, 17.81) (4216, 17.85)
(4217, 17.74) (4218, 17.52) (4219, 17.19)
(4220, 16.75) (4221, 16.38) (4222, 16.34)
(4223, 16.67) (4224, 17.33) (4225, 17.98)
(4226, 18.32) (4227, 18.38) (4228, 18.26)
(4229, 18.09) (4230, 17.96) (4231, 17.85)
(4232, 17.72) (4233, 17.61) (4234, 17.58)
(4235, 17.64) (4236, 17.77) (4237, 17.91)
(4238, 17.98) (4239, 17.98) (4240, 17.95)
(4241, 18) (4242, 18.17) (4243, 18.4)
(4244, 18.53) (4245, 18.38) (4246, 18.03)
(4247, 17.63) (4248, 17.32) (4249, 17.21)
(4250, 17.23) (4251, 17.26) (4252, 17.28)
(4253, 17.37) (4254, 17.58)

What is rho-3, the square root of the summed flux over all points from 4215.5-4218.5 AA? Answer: 7.29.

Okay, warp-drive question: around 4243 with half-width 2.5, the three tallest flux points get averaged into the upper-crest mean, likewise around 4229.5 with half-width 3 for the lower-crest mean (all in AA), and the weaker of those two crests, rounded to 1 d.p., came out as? 18.2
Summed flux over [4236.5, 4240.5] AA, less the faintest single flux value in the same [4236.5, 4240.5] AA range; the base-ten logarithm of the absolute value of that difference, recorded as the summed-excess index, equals 1.73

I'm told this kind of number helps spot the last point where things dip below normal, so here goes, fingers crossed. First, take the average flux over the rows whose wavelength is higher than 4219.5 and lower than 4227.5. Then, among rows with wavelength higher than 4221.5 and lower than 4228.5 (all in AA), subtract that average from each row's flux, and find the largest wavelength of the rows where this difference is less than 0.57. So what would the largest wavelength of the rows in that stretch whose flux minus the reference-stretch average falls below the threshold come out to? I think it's 4224 AA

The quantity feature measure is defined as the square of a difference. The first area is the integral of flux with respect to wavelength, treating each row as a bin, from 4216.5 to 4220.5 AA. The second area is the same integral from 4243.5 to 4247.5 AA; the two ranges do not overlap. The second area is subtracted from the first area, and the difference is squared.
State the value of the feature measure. 11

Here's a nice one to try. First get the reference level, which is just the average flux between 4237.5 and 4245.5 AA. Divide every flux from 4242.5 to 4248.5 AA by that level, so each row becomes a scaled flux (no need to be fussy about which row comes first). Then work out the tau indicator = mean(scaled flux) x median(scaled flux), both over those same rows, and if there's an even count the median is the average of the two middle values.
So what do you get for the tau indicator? 0.99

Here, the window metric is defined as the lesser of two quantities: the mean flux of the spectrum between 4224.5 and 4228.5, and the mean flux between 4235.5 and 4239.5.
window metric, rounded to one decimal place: 17.9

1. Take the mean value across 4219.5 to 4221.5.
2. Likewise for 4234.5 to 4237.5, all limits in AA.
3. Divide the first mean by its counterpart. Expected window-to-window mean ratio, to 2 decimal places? 0.93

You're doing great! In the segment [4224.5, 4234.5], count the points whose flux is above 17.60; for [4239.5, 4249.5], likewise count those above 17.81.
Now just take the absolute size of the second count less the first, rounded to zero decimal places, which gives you 2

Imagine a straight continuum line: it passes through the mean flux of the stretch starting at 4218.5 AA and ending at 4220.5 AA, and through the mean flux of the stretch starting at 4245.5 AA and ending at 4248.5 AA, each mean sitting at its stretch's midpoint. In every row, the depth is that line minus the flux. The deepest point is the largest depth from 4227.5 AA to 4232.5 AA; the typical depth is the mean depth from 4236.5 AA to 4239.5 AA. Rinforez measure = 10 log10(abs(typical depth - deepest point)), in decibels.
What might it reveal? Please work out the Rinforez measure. -10.6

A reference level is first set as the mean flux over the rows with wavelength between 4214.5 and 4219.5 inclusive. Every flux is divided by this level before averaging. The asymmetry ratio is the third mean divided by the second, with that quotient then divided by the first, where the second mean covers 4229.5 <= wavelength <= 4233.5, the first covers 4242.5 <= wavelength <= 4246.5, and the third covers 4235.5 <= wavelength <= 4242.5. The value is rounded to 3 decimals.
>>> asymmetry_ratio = 0.971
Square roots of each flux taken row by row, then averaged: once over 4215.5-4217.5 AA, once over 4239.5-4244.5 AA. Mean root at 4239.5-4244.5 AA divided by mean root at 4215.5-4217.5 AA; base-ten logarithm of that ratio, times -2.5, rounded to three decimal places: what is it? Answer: -0.012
